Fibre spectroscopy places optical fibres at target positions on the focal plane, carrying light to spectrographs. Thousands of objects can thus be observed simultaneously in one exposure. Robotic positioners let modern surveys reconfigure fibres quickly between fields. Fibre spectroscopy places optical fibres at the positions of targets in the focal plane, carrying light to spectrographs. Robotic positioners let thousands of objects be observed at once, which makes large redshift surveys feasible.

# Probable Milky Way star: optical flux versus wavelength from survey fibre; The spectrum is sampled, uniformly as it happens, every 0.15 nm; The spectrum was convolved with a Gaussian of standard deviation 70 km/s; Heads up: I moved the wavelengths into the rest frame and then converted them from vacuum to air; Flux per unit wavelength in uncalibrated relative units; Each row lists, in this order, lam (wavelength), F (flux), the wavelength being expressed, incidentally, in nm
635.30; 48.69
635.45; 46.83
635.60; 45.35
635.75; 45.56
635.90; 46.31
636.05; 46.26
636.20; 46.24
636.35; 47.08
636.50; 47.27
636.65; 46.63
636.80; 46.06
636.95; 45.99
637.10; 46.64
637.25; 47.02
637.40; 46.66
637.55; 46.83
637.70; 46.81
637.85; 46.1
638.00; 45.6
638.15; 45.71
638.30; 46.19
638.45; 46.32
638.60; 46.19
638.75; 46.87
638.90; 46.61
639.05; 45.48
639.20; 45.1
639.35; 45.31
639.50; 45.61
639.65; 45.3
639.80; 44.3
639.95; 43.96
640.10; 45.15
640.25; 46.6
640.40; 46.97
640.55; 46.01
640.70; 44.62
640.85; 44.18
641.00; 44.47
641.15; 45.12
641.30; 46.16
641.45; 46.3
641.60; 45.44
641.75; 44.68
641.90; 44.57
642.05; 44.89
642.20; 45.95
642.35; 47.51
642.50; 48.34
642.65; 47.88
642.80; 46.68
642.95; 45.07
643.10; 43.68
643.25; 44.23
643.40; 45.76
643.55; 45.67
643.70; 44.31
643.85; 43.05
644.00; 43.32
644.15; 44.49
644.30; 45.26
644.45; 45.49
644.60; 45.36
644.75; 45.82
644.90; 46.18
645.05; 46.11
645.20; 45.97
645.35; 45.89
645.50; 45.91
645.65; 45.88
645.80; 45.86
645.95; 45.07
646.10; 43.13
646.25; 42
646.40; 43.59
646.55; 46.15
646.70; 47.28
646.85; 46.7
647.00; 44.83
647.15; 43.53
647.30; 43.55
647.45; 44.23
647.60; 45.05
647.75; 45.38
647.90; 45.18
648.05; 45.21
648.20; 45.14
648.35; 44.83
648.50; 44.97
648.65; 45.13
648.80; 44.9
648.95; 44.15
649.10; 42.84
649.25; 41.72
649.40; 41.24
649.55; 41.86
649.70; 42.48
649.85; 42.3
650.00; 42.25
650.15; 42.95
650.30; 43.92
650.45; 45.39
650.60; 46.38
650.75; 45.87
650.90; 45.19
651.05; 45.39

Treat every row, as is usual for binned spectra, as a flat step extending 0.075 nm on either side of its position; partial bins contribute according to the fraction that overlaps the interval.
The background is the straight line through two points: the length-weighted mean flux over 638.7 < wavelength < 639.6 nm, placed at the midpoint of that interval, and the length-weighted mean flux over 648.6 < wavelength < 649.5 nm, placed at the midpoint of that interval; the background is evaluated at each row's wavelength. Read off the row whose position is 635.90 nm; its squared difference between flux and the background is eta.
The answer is 0.1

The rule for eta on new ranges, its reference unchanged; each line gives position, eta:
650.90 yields 5.9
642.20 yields 0.9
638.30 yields 0.0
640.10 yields 0.2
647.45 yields 0.3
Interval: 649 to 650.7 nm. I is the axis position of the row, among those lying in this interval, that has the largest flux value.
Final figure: 650.60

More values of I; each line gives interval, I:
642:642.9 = 642.50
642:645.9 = 642.50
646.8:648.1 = 646.85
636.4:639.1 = 636.50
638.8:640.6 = 640.40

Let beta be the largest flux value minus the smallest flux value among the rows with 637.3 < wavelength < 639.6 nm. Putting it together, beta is 2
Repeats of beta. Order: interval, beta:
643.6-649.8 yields 6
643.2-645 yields 3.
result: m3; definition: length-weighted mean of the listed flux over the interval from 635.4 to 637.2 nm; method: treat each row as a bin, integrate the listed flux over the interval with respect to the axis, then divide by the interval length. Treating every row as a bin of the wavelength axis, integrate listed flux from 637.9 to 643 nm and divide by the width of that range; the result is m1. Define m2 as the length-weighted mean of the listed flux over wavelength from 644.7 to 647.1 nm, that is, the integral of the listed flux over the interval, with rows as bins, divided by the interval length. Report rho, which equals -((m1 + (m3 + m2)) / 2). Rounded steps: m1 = 45.7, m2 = 45.4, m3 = 46.4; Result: -68.7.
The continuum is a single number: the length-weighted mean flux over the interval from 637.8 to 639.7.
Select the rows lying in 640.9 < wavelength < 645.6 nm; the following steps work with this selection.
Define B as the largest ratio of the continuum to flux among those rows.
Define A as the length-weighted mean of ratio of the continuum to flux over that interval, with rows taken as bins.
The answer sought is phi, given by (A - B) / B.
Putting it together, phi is -0.052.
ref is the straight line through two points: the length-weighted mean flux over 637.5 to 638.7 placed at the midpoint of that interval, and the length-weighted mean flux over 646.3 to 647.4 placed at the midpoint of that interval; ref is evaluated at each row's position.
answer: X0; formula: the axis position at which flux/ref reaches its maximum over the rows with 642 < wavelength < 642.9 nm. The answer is 642.50 nm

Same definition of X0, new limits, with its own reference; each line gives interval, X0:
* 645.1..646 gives 645.20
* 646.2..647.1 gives 646.70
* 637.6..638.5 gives 637.70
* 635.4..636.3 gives 635.45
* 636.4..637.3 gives 636.50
